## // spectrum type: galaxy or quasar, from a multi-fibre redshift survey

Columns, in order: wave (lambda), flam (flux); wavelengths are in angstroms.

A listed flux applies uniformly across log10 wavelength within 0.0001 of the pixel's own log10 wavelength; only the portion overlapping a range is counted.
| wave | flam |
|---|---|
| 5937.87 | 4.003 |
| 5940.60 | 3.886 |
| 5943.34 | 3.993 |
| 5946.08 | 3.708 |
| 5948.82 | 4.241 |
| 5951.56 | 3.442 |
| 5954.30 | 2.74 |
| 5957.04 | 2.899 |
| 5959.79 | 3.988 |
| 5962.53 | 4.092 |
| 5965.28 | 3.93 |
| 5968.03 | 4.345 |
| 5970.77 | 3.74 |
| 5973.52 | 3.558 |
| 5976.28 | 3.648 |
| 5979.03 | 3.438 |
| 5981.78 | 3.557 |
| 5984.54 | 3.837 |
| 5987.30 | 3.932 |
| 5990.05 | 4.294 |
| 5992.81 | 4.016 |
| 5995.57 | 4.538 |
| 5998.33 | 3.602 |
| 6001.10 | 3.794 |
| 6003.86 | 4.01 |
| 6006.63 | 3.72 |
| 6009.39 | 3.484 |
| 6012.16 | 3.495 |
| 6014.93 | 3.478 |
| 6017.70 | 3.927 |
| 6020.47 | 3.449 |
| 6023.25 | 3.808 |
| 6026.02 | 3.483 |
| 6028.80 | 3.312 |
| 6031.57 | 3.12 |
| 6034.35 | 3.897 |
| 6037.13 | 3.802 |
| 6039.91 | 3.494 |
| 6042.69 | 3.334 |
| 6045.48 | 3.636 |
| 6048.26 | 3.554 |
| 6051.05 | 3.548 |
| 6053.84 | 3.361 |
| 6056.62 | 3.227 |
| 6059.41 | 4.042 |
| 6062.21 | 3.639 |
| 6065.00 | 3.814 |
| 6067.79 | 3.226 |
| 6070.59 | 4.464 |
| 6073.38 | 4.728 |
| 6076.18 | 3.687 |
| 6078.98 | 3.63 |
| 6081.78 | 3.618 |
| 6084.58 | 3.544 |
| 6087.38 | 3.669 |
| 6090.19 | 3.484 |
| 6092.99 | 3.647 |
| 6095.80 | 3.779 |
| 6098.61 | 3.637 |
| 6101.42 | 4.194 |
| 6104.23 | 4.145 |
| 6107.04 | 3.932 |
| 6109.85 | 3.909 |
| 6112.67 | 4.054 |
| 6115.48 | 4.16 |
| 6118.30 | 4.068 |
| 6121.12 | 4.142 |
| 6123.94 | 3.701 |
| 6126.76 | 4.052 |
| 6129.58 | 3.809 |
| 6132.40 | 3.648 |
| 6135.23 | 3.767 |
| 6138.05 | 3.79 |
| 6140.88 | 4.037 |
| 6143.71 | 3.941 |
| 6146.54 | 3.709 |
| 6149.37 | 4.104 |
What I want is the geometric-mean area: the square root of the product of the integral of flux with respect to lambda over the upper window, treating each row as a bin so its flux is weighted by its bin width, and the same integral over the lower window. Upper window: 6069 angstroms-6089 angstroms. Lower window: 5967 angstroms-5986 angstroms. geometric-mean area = 74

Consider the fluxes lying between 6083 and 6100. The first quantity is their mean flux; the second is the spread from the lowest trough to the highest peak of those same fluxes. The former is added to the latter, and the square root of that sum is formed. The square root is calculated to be 1.98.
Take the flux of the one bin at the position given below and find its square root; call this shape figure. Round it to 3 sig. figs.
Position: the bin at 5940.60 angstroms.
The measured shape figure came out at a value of 1.97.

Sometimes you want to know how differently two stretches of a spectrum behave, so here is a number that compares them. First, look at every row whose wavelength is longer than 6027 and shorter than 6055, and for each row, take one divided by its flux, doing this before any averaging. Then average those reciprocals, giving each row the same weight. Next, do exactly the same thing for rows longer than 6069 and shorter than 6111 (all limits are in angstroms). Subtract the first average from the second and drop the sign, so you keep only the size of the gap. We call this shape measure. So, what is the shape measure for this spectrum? 0.026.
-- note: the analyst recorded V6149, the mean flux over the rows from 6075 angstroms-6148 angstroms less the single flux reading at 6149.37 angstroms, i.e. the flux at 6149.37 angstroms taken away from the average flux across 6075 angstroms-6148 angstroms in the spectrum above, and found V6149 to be -0.27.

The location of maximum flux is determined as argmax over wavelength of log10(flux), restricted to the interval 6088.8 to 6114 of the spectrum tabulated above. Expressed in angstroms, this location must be 6101.42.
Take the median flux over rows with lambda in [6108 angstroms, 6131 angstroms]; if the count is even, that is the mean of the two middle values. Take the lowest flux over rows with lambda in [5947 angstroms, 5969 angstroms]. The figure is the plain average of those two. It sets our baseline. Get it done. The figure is 3.40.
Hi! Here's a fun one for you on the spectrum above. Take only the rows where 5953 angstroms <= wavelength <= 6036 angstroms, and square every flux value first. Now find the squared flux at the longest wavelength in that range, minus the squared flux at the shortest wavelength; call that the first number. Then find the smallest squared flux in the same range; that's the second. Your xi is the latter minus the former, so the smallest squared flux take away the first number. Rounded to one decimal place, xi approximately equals -0.2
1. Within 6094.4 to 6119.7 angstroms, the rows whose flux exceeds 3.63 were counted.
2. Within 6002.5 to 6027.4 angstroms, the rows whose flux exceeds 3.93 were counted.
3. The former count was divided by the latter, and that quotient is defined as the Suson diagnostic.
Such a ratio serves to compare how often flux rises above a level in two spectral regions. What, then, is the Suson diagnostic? 9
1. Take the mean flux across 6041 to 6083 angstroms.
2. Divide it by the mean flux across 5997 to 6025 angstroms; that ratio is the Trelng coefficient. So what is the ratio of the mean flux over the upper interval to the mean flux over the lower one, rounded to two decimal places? 1.01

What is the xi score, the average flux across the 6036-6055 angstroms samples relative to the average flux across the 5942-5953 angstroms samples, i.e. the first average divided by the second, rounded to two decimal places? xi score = 0.92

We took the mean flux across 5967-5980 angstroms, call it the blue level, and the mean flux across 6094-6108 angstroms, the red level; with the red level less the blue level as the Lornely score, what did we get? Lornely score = 0.2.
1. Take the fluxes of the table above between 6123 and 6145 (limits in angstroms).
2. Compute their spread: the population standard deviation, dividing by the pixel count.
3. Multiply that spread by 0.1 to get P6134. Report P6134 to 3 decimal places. 0.014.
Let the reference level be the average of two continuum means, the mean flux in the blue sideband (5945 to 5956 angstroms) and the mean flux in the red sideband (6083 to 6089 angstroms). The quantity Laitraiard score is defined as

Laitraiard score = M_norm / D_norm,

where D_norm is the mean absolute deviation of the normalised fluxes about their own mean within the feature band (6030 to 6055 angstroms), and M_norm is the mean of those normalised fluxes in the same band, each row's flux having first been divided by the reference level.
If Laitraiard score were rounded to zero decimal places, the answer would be 20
